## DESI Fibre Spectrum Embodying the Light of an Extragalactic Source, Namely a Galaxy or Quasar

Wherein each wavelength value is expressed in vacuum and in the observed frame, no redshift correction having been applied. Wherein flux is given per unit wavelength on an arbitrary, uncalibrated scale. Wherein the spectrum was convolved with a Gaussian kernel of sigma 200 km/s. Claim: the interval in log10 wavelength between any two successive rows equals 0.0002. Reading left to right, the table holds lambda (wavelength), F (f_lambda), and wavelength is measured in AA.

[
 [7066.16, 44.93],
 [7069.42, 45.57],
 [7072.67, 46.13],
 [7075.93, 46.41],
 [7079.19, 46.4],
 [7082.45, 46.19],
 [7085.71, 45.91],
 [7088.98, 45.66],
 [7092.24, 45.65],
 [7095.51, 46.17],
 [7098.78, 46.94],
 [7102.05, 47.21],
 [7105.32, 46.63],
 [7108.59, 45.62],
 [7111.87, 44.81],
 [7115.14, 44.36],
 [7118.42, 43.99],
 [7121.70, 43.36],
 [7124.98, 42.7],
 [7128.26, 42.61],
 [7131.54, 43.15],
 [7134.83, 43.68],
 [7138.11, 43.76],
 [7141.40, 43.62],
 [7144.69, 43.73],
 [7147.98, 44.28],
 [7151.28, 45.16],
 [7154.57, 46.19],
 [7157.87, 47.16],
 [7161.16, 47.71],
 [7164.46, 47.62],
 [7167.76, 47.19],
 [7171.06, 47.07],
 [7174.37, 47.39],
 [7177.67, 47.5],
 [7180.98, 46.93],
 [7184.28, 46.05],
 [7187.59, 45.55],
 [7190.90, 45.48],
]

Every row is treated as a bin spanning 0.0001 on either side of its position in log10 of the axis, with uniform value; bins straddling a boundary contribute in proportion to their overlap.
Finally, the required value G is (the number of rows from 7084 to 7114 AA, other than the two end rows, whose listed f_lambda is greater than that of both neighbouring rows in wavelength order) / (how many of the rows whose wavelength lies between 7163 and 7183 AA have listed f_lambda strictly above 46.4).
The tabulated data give 0.17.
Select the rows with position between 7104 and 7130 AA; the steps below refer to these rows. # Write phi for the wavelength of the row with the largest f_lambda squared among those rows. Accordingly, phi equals 7105.32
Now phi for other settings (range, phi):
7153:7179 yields 7161.16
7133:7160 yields 7157.87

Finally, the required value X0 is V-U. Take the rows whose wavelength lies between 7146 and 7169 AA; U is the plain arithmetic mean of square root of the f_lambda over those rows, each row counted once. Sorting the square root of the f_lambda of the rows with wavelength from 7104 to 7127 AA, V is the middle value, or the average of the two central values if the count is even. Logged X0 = -0.16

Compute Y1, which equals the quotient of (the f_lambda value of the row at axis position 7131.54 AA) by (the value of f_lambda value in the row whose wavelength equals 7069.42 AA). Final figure 0.95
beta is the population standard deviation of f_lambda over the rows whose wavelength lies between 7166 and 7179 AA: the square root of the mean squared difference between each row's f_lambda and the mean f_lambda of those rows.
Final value 0.17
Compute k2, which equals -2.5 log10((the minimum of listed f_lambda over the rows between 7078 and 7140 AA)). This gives -4.07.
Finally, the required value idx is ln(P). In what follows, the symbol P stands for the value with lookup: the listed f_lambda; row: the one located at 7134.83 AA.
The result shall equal 3.78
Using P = 43.68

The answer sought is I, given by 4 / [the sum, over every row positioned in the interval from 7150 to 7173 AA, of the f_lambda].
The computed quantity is 0.012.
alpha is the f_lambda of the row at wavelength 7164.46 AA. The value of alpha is 47.62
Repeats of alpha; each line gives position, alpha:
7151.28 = 45.16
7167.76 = 47.19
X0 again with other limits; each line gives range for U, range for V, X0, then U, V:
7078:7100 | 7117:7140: -0.21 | 6.79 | 6.58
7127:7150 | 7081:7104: 0.20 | 6.60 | 6.79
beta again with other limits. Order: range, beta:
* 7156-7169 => 0.25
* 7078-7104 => 0.53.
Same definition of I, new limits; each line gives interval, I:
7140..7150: 0.030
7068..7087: 0.014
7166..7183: 0.017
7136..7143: 0.046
